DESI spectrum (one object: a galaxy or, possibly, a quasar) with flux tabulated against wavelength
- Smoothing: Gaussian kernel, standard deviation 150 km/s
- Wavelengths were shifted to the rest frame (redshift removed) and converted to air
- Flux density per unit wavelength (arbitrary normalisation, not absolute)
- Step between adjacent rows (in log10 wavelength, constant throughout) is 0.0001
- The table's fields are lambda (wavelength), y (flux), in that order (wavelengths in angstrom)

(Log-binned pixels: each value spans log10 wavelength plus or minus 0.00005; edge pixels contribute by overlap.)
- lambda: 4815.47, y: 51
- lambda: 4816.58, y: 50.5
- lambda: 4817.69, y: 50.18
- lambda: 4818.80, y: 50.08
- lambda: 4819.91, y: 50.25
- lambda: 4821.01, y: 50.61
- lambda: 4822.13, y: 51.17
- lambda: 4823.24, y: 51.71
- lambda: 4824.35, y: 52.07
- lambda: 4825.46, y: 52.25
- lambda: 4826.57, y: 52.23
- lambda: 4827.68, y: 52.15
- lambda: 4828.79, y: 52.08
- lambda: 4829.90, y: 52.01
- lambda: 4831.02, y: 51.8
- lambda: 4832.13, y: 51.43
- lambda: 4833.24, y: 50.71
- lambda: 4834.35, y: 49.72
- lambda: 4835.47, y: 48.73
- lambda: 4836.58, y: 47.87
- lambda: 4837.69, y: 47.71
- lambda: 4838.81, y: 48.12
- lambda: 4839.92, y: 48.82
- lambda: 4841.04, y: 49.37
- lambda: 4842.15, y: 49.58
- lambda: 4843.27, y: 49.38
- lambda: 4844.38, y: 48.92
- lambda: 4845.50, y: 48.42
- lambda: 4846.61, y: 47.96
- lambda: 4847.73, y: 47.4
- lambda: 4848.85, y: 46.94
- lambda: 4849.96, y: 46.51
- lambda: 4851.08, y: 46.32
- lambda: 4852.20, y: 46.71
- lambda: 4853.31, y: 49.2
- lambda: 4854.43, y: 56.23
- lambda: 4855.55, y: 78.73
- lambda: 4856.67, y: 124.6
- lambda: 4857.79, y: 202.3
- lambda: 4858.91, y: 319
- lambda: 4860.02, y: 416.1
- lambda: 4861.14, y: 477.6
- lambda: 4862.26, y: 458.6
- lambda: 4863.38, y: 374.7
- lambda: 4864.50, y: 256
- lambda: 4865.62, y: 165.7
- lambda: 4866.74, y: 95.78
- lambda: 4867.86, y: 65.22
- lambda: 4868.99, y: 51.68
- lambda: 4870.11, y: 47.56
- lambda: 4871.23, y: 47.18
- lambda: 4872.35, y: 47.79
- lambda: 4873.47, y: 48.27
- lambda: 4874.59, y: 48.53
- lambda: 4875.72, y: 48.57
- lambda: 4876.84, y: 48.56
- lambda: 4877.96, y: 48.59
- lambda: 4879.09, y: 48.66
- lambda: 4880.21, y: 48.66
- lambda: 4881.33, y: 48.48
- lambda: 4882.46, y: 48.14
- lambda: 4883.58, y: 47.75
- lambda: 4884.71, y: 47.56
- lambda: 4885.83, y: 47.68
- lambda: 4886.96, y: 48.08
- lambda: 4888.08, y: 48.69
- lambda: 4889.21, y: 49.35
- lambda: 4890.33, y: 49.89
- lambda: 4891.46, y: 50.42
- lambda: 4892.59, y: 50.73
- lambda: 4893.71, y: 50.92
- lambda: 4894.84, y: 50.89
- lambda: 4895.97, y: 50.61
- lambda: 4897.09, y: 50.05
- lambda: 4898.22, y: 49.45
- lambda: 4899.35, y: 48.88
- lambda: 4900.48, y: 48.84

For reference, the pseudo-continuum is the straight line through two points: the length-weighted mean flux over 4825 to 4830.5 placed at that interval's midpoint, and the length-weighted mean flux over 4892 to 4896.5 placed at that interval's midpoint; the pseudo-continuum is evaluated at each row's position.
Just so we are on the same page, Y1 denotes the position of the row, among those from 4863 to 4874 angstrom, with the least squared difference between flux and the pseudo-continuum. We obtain 4868.99 angstrom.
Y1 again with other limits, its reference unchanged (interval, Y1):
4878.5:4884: 4880.21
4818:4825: 4824.35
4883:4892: 4891.46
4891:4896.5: 4892.59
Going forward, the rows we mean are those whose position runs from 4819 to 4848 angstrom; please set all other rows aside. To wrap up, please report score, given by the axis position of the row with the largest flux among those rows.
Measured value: 4825.46 angstrom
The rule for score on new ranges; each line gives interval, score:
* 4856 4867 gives 4861.14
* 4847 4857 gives 4856.67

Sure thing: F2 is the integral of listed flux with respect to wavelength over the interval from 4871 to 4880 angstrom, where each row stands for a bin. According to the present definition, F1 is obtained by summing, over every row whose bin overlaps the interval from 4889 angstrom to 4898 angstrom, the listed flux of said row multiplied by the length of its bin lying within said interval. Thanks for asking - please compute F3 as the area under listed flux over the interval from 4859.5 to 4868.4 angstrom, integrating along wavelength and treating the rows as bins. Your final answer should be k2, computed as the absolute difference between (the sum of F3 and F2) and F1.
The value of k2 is 2550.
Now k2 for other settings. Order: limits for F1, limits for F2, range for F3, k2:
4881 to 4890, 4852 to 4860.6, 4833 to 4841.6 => 1424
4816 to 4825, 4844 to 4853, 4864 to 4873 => 829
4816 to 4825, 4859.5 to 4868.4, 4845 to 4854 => 2539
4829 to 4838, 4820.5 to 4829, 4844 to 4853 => 415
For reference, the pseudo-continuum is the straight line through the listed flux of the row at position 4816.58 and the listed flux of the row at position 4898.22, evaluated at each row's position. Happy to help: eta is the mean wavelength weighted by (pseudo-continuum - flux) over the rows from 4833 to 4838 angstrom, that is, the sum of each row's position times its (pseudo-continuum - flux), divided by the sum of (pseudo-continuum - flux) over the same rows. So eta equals 4836.8 angstrom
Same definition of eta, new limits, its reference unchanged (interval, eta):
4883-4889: 4885.5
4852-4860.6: 4858.9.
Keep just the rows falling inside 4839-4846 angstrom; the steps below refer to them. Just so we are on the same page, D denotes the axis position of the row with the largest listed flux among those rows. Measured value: 4842.15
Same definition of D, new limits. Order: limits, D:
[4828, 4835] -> 4828.79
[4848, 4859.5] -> 4858.91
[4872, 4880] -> 4879.09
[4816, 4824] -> 4823.24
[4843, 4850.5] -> 4843.27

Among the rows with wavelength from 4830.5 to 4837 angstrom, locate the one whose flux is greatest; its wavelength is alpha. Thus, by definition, 4831.02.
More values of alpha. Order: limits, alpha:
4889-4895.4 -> 4893.71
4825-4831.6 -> 4825.46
